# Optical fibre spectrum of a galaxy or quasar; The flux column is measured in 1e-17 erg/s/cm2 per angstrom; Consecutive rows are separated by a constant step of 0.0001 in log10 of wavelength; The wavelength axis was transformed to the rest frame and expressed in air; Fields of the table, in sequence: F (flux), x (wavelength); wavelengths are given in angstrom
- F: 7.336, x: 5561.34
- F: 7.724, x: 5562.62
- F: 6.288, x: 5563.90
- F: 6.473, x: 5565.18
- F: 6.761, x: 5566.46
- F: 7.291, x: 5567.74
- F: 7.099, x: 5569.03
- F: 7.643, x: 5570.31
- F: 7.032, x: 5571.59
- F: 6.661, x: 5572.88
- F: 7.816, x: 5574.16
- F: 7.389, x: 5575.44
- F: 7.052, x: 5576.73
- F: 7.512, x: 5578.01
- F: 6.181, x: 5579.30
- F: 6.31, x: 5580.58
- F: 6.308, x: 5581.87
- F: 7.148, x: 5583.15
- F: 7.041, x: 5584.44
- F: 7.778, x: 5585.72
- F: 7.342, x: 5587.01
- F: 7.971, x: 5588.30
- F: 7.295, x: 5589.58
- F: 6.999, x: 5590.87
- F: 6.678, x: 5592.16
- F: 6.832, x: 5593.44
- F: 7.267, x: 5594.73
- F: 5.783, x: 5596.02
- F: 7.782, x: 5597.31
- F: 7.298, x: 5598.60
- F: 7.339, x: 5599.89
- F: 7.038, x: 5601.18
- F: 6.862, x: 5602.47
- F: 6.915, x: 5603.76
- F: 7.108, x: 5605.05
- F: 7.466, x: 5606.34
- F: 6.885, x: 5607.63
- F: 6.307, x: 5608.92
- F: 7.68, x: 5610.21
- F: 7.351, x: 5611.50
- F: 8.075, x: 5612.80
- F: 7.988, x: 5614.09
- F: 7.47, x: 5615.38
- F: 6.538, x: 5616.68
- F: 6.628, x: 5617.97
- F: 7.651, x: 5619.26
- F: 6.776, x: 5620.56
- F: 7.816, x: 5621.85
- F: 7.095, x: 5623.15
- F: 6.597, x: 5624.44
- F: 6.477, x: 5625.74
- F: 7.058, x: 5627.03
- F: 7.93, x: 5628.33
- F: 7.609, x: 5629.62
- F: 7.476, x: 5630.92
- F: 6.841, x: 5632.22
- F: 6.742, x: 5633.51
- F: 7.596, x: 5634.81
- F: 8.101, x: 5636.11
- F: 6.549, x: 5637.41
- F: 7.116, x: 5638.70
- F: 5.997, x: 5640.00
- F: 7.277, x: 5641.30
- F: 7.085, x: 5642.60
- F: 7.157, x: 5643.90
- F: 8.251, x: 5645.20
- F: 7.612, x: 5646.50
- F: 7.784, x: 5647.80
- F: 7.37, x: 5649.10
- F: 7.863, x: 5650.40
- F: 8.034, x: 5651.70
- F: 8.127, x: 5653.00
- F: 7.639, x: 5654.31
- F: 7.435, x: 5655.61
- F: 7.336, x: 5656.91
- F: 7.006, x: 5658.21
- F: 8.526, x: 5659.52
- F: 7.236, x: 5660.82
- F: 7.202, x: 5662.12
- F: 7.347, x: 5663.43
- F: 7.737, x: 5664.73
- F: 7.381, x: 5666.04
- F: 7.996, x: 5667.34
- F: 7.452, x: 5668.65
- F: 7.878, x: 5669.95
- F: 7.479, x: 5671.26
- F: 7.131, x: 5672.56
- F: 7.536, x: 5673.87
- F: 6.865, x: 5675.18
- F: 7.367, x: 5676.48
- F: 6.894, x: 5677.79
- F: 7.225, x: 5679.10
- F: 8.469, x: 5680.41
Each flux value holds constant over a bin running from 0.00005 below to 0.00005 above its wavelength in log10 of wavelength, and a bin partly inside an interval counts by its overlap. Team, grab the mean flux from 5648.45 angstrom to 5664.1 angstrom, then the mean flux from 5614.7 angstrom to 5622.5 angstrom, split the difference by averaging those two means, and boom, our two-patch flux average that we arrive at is 7.37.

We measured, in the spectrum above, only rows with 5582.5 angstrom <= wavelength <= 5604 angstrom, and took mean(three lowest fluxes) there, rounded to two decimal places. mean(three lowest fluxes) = 6.43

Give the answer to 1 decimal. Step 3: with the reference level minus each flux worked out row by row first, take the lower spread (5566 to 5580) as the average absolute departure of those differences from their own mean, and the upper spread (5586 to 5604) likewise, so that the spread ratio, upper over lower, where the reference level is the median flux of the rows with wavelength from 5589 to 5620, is 1.0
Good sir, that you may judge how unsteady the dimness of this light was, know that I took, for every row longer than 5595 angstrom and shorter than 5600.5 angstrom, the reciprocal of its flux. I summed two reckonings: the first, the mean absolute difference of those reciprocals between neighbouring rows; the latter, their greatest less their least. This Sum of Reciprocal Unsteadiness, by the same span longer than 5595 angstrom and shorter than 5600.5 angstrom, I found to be 0.062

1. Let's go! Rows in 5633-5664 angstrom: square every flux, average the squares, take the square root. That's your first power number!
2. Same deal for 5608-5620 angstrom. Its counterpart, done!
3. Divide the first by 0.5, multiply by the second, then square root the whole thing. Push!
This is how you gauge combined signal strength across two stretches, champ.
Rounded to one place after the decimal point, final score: 10.4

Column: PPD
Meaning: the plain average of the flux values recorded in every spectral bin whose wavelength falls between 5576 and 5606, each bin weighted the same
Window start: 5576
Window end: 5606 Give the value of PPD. 7.04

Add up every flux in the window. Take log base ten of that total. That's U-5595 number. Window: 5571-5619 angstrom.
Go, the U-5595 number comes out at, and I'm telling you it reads 2.42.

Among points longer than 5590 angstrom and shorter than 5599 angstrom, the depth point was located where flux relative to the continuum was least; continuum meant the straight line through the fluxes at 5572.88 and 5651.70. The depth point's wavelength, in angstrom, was 5596.02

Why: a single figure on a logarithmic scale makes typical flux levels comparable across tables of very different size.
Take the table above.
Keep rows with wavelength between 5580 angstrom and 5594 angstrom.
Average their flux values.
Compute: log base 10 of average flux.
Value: 0.849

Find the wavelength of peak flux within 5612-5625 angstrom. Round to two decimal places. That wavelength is 5612.80 angstrom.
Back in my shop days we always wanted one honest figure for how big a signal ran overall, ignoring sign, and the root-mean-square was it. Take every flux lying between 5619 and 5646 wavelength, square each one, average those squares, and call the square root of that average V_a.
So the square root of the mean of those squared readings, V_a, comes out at 7.2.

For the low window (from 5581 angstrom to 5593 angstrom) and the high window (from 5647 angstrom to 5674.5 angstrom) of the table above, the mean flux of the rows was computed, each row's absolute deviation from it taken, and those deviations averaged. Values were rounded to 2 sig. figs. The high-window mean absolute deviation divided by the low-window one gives 0.82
